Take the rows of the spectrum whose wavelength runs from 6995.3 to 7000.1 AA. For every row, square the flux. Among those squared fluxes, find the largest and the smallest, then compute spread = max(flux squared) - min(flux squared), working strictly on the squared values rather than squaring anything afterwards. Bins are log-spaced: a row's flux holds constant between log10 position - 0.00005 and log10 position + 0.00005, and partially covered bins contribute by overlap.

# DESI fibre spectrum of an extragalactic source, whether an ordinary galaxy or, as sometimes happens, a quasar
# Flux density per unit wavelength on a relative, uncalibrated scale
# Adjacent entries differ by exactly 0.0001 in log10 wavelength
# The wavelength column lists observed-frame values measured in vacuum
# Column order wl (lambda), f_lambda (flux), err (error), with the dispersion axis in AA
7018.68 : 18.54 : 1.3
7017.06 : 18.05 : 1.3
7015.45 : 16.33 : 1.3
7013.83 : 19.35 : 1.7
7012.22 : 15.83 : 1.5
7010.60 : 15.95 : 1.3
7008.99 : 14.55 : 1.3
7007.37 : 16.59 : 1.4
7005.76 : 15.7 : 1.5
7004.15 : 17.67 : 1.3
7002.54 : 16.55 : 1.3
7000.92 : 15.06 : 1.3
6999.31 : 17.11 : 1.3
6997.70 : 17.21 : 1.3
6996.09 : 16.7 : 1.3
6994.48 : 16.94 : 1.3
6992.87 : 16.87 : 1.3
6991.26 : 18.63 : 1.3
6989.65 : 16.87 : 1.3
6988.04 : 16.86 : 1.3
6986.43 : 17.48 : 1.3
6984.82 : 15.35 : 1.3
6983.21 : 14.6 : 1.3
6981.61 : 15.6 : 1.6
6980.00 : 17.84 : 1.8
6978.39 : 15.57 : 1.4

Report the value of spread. 17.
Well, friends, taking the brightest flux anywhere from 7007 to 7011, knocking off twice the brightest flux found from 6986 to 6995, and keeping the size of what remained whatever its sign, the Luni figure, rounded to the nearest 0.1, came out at 20.7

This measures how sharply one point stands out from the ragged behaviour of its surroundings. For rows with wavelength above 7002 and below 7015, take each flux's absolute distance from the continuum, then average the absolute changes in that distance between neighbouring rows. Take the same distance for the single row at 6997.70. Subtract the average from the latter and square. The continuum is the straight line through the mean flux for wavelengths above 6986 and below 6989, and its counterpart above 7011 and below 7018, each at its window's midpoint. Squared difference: 0.78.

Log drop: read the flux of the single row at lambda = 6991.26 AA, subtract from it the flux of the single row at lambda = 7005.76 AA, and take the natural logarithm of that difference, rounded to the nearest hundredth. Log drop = 1.08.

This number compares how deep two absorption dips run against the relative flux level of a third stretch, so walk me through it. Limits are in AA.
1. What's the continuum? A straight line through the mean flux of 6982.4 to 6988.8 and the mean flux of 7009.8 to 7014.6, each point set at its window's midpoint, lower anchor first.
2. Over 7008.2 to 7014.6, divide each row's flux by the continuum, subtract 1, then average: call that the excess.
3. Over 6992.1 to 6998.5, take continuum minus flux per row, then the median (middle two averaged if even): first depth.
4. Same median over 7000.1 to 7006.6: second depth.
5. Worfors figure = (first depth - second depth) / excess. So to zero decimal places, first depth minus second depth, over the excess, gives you 33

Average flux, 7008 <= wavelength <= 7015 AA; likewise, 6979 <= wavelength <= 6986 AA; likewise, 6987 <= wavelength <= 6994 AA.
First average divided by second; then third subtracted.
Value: -16.3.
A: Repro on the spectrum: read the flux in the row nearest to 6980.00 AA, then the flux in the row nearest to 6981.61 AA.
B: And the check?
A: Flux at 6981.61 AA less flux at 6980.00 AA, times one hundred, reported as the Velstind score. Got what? -224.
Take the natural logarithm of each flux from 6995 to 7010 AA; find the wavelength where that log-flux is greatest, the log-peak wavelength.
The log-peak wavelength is 7004.15 AA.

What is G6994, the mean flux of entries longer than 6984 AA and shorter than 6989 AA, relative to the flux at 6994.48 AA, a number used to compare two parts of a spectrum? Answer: 0.98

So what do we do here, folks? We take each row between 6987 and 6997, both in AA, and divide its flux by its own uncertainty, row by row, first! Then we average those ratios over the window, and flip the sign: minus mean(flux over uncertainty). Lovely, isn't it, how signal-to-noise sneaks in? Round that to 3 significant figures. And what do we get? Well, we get -13.2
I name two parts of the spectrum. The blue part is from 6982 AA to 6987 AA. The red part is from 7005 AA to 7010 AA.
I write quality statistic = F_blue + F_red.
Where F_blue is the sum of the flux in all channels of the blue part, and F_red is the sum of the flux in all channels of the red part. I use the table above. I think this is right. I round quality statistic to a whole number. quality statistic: 94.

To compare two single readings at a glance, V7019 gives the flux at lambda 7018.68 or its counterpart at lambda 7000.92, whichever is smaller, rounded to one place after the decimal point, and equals 15.1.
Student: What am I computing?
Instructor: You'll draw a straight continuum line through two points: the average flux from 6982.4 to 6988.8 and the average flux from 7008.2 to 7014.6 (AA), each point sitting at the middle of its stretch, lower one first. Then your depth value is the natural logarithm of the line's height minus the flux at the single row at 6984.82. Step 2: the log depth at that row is -0.3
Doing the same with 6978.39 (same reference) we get -0.9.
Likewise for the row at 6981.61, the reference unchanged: -0.9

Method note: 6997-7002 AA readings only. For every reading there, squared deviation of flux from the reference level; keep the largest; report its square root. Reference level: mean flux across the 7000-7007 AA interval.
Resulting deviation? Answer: 1.2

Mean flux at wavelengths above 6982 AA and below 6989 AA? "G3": 16.1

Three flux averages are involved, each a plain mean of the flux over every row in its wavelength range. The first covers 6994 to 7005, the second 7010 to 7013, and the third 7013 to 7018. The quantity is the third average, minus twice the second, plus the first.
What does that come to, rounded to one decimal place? 2.9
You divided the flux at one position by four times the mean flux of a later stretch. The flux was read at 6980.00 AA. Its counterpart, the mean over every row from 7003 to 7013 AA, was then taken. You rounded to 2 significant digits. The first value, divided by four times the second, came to 0.28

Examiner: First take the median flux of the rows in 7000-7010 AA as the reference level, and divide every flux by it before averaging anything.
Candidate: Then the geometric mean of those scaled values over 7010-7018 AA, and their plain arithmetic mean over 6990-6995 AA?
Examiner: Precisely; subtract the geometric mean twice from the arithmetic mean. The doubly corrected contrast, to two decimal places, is -1.03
